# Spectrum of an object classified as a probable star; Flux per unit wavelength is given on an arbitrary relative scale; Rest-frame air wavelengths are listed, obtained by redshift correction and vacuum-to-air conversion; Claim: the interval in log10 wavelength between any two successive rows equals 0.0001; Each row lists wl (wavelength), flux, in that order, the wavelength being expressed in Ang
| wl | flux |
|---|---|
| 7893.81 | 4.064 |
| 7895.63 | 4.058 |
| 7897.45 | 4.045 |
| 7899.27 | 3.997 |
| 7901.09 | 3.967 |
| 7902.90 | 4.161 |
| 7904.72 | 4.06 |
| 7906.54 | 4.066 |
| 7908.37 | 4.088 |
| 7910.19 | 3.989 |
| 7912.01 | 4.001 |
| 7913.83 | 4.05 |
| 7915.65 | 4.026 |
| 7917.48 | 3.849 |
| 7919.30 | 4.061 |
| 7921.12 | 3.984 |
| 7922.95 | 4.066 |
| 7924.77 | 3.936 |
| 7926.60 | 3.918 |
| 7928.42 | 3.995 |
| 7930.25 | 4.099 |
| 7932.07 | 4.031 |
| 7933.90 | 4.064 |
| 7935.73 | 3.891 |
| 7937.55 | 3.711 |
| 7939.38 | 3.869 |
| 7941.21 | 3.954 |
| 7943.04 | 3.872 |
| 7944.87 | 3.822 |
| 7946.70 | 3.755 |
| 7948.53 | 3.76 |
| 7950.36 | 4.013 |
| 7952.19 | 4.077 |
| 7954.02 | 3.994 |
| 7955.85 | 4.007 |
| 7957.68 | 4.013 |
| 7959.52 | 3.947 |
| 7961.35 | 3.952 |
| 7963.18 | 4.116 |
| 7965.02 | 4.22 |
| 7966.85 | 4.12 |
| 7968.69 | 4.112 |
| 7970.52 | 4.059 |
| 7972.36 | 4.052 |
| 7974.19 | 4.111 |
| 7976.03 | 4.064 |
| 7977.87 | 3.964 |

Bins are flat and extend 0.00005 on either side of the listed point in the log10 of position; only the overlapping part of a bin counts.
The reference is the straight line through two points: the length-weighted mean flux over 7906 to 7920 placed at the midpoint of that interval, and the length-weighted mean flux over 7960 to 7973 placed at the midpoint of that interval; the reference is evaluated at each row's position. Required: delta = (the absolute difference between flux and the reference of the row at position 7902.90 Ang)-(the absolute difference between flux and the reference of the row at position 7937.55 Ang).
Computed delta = -0.17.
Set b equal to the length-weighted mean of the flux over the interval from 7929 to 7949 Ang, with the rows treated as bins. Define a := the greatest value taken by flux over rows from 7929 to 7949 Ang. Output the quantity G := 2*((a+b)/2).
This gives 8.00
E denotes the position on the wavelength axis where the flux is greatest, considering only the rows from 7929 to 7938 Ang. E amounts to 7930.25 Ang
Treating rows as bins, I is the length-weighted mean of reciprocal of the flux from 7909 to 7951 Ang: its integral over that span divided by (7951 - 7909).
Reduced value 0.254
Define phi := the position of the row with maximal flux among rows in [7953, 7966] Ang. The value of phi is 7965.02 Ang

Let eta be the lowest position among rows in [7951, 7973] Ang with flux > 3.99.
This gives 7952.19 Ang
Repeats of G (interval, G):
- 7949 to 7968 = 8.26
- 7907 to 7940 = 8.08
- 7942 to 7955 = 7.98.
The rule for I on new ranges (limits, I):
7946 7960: 0.253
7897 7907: 0.247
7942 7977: 0.250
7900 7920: 0.248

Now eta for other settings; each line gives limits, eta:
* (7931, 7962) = 7932.07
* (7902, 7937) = 7902.90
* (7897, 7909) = 7897.45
